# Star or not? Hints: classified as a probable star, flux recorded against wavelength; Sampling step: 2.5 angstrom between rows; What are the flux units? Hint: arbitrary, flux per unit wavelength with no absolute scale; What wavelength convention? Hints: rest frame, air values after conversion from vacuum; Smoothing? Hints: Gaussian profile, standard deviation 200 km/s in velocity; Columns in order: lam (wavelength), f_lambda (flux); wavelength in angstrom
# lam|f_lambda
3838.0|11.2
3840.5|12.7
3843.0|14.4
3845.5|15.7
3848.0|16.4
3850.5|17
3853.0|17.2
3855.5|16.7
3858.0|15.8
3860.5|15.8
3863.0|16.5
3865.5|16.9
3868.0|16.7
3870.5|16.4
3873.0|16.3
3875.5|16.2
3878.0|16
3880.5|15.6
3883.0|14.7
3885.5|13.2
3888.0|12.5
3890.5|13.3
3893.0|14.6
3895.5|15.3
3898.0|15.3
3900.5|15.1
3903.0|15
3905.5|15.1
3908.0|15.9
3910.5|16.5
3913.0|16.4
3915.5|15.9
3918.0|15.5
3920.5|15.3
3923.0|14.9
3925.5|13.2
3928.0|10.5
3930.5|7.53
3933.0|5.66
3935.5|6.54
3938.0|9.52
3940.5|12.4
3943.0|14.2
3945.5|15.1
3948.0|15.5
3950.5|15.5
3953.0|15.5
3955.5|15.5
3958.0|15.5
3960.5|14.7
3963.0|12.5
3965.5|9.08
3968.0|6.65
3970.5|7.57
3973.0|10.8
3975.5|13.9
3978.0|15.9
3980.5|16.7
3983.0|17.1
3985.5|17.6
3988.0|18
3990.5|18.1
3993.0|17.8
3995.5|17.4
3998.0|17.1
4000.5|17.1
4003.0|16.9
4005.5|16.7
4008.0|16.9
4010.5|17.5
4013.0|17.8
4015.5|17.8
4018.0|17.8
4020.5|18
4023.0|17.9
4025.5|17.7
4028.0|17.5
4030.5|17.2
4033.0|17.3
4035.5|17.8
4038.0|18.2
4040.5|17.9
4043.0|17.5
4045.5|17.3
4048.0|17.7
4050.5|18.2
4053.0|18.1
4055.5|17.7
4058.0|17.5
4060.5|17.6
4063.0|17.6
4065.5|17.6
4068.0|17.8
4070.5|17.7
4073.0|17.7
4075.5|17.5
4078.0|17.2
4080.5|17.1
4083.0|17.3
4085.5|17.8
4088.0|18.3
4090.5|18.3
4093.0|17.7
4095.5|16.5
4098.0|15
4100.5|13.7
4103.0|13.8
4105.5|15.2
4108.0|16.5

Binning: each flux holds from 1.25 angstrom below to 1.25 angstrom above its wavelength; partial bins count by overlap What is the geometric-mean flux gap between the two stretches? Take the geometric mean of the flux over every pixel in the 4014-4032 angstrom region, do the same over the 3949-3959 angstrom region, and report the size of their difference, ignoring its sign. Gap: 2.2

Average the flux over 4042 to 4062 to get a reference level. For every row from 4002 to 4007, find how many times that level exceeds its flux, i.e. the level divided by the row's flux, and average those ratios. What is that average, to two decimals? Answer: 1.05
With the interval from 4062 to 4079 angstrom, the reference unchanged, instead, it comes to 1.01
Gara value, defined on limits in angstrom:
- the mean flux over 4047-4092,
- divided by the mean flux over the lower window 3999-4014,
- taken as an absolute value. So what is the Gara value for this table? 1.0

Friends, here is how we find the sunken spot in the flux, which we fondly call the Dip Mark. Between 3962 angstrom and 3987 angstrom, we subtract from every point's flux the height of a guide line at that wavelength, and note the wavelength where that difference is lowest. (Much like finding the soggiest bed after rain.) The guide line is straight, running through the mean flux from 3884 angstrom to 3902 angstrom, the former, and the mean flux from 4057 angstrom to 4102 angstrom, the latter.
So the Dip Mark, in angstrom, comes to 3968.0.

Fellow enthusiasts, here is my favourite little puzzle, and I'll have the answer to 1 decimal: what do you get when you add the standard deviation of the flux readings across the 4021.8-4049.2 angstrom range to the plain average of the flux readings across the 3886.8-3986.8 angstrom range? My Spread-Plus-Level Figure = 13.8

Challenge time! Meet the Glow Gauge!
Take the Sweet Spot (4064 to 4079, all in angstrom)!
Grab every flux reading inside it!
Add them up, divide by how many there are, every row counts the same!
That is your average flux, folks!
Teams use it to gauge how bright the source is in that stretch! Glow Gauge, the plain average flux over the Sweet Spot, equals 17.6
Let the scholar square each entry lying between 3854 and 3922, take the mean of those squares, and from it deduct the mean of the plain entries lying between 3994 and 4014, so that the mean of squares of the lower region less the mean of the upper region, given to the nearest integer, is 224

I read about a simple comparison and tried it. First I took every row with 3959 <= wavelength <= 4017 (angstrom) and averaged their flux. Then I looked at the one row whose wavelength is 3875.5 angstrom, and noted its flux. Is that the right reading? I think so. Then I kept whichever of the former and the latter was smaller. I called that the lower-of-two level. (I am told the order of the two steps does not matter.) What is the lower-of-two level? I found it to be 15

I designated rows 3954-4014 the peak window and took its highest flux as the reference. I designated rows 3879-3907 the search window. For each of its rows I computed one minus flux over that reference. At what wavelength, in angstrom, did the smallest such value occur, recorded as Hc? 3880.5 angstrom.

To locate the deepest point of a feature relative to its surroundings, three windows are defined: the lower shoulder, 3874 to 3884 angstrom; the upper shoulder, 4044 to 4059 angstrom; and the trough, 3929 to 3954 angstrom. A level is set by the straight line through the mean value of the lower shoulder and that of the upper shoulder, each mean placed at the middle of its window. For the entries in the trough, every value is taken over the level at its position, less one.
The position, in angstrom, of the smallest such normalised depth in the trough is 3933.0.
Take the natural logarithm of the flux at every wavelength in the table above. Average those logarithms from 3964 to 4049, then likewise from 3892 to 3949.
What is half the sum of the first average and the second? 2.67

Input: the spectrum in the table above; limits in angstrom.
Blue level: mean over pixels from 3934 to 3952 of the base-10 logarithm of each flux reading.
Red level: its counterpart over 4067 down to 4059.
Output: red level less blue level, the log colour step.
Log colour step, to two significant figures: 0.16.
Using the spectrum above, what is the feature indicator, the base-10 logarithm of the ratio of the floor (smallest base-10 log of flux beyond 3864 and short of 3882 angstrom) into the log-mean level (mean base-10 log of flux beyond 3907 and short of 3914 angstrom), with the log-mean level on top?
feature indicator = 0.007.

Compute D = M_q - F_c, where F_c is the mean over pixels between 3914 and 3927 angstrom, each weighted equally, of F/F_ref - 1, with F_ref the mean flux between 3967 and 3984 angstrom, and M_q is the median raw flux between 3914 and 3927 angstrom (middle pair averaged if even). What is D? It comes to 15.1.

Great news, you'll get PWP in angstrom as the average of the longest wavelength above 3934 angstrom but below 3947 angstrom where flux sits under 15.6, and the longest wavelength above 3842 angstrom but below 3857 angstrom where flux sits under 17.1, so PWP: 3900.5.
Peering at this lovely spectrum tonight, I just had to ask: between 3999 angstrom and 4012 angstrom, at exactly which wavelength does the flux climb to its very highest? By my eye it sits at 4010.5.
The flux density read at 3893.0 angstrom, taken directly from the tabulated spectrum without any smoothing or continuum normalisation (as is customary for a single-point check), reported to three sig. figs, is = 14.6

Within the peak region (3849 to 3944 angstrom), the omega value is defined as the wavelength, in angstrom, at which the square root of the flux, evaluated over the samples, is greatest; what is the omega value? 3853.0 angstrom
